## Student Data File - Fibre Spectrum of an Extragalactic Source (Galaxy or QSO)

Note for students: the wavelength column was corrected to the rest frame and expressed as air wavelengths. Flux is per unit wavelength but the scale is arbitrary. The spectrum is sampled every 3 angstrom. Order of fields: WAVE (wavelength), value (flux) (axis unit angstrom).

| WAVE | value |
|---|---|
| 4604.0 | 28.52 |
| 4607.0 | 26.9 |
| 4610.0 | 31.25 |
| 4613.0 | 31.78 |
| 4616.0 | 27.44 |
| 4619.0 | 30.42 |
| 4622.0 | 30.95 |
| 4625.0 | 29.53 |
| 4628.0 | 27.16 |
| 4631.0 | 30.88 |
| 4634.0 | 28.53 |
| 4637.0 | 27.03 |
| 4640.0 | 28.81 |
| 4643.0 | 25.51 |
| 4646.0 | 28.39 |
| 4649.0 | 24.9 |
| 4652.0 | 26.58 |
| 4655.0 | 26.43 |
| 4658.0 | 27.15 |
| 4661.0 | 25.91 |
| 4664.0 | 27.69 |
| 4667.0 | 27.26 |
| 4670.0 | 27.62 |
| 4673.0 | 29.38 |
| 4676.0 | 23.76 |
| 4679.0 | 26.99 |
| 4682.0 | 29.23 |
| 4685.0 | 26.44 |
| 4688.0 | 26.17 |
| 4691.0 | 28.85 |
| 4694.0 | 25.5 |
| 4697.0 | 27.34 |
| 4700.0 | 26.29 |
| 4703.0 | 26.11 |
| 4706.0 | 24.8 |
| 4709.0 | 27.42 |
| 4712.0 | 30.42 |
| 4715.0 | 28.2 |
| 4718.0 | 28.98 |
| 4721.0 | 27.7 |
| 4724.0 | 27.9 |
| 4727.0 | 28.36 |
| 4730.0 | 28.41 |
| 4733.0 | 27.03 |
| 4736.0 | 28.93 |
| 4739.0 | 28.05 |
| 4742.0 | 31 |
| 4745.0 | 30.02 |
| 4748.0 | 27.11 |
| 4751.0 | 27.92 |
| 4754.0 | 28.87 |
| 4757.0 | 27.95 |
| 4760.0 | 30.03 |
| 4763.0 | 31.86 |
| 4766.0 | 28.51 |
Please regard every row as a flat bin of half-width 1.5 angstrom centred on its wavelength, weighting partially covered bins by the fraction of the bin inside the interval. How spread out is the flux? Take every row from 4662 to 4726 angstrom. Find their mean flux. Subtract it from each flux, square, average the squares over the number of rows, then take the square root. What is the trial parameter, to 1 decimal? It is 1.6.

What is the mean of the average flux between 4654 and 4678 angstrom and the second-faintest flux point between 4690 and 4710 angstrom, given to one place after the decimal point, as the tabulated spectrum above 26.2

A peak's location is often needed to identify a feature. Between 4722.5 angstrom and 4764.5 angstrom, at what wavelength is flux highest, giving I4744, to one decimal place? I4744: 4763.0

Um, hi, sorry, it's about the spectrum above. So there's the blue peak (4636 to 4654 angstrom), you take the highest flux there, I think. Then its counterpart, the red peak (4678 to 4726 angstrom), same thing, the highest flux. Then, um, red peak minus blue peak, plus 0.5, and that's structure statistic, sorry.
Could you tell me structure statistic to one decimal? 2.1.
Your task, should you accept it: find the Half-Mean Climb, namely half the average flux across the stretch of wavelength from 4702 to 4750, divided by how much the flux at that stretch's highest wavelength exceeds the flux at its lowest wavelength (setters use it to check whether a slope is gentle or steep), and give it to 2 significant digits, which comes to 14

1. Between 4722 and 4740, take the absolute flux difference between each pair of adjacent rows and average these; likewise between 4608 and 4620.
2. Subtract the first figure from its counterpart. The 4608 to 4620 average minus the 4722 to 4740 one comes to 1.7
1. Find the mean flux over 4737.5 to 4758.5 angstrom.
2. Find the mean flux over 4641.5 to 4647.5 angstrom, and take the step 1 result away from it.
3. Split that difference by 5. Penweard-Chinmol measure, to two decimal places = -0.35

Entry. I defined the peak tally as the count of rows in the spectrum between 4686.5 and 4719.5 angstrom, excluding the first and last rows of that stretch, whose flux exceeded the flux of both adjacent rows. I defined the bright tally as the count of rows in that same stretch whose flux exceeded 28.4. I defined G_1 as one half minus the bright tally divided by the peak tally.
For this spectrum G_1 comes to -0.50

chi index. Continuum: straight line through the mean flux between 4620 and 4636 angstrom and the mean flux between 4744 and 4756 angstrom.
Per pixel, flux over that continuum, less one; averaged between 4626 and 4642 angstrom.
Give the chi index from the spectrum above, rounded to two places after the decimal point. -0.03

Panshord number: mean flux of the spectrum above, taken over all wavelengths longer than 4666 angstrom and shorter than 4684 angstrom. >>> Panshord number 27.4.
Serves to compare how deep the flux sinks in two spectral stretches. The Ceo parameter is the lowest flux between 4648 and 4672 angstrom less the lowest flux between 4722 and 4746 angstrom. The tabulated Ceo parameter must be -2.1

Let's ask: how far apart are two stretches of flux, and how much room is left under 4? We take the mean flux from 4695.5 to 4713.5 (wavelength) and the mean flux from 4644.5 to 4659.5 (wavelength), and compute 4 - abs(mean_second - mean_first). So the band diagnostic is 3.6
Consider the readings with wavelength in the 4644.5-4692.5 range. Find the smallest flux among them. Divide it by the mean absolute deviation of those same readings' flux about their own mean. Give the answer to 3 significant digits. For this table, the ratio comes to 20.7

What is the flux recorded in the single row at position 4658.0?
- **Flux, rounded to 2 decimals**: 27.15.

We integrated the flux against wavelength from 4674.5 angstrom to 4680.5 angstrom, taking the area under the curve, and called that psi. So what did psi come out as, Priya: 152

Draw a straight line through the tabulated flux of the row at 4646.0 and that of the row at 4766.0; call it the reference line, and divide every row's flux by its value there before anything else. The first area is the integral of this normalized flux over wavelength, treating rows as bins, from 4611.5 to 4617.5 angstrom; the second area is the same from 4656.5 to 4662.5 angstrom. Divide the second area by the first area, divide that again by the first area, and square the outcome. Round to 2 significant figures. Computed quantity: 0.020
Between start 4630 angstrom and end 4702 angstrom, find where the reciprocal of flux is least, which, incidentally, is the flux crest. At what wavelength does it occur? 4631.0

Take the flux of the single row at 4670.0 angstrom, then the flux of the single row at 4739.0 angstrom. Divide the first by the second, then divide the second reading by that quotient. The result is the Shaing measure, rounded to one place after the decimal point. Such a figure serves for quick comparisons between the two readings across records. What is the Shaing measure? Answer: 28.5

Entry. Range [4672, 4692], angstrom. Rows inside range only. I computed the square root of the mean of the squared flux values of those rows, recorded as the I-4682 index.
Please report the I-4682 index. 27.3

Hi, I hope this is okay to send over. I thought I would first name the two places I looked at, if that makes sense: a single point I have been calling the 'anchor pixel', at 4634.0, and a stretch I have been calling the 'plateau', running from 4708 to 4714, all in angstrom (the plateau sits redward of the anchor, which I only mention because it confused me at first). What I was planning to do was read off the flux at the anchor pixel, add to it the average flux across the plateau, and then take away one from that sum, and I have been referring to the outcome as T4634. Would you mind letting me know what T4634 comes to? 56.5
